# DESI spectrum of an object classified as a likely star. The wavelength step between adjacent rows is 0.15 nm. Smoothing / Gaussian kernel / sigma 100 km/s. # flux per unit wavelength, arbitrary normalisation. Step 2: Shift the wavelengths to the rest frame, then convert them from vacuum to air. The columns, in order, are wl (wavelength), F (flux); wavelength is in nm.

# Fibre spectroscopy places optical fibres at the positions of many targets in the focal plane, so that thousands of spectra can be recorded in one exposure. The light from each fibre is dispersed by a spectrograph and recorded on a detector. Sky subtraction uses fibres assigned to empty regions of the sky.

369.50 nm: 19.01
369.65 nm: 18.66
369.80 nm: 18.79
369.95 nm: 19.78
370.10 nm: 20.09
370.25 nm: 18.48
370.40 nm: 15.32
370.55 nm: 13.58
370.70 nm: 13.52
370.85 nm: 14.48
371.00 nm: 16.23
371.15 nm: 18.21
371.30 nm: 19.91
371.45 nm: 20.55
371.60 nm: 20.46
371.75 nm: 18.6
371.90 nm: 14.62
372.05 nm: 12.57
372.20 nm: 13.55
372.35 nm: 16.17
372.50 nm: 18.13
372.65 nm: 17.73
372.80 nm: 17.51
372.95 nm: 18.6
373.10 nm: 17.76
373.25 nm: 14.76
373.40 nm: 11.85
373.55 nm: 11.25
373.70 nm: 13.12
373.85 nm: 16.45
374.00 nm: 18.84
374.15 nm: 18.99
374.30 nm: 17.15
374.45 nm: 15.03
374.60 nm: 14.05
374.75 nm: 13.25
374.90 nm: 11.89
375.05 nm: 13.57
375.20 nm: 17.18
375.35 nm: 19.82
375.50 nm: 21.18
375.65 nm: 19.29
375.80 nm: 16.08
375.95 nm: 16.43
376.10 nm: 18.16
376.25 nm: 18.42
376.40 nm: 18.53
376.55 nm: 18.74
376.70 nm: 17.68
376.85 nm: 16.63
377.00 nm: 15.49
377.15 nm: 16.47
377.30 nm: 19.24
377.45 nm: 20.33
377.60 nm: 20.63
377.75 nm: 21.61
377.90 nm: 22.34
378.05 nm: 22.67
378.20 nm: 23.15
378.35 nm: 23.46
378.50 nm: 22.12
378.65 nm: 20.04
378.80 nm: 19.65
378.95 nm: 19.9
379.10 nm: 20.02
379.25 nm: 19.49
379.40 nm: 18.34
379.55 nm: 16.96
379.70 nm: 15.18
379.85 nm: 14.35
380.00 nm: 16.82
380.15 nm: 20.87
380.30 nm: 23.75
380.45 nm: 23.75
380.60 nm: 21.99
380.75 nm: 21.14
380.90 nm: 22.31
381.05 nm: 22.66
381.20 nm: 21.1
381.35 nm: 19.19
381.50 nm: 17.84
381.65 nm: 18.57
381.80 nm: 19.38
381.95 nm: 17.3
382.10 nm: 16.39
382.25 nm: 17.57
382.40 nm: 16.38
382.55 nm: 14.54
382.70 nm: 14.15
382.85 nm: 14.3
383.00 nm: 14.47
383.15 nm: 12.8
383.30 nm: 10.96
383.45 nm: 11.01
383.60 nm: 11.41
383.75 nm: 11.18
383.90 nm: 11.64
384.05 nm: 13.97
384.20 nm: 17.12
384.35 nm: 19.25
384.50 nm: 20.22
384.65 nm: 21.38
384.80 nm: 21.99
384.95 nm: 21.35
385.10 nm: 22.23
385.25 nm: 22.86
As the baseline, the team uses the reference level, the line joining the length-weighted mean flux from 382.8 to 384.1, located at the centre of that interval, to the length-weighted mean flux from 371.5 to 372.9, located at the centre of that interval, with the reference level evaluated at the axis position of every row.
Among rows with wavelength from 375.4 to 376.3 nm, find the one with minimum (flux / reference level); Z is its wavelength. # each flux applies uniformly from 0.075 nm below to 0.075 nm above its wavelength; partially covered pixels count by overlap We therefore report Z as 375.80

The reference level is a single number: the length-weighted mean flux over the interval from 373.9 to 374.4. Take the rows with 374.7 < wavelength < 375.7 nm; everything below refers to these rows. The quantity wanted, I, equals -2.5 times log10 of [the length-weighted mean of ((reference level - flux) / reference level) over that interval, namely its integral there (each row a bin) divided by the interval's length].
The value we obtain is 2.7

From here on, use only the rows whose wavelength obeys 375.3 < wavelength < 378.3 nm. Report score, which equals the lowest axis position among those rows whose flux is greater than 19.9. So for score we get 375.50 nm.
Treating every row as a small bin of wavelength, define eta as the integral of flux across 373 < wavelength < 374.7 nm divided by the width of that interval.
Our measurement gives 15.4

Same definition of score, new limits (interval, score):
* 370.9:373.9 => 371.30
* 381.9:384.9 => 384.50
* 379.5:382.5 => 380.15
